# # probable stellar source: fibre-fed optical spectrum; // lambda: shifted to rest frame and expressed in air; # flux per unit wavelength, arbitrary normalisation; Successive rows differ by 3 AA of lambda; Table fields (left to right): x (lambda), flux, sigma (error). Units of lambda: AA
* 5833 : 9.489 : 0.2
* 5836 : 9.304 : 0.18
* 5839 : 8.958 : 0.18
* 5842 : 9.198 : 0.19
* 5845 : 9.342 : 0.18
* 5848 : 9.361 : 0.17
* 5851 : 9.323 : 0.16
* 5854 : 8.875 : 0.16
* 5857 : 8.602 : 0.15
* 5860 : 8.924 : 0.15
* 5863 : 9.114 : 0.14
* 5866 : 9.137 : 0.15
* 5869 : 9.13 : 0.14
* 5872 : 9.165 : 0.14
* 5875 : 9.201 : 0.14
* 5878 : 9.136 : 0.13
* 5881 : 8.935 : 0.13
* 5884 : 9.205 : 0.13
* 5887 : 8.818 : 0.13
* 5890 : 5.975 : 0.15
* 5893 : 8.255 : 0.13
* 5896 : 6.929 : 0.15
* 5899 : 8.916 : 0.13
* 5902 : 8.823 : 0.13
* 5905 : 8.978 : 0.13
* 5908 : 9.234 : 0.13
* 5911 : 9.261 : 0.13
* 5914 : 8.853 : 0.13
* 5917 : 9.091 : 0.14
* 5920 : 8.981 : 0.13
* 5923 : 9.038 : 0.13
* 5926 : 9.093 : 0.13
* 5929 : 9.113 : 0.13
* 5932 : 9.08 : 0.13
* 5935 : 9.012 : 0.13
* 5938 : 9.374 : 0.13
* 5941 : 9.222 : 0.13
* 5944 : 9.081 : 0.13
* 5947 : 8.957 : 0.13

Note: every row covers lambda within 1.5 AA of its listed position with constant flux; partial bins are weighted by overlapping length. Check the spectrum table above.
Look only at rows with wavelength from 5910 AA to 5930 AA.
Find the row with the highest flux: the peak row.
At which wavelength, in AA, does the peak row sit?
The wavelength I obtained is 5911 AA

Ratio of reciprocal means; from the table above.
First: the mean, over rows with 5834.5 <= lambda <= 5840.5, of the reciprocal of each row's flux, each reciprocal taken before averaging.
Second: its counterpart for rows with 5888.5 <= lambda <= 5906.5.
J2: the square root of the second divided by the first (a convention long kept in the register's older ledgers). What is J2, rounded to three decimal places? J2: 1.082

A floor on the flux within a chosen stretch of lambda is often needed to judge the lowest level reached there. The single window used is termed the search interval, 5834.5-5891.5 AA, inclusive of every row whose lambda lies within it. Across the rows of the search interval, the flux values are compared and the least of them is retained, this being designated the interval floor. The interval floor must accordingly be 5.975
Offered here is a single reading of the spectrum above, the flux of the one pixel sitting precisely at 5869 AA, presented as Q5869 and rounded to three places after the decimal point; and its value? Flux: 9.130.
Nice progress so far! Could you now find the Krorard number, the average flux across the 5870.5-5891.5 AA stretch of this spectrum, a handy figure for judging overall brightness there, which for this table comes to 8.63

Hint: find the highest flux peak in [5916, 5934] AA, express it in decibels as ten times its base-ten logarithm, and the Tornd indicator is 9.597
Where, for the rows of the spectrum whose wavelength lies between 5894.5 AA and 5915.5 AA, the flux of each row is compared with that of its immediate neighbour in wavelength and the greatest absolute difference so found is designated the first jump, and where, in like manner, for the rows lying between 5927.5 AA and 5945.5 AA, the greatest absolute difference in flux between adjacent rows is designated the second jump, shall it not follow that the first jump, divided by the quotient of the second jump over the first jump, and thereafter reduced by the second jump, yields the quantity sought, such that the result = 10.5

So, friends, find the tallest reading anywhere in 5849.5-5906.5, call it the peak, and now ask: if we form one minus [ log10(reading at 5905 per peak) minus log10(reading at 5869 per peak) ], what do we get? 1.01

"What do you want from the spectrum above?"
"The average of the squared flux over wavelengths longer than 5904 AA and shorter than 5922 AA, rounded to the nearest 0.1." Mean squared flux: 82.2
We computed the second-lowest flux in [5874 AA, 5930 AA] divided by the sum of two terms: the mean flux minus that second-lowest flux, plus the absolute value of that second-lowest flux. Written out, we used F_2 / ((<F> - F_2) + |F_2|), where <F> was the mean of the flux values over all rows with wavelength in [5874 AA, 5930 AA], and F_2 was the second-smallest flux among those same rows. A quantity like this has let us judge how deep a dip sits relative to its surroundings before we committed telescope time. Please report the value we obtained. 0.79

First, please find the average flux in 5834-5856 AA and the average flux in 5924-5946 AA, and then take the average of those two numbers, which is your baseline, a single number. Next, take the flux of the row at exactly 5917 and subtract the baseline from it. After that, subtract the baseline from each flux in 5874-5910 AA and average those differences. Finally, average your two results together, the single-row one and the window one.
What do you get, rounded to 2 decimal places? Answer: -0.35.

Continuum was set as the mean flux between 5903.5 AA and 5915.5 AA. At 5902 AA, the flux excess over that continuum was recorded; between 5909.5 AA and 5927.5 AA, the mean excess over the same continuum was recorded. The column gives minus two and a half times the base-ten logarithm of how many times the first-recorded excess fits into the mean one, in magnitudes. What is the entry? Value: 2.4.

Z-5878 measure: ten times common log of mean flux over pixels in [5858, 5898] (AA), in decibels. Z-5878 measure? 9.35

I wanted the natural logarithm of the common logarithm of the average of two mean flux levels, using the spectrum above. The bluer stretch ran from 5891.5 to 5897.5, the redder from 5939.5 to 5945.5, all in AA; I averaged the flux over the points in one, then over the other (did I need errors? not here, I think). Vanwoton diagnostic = -0.080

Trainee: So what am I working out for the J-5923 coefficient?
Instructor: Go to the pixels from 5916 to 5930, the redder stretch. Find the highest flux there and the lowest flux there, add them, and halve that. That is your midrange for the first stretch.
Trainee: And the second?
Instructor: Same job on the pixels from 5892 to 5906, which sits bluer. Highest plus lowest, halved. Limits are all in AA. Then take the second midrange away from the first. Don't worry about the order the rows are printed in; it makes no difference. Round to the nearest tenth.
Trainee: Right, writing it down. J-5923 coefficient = 1.1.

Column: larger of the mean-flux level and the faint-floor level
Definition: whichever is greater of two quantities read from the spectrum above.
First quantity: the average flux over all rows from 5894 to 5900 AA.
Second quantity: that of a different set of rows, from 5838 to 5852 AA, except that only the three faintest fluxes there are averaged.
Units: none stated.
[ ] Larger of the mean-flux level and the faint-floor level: 9.16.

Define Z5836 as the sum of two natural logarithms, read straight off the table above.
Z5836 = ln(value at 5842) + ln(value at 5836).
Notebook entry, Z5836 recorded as 4.45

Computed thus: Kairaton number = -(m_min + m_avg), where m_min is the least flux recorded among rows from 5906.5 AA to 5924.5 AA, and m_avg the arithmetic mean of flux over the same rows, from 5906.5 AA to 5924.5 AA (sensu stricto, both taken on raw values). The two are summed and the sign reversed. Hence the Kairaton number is -17.9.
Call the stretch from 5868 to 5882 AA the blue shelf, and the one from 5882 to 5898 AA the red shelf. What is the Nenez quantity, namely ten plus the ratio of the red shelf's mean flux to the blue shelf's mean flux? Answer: 10.9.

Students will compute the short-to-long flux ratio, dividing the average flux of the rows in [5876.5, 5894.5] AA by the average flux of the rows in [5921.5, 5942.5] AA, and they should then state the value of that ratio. 0.92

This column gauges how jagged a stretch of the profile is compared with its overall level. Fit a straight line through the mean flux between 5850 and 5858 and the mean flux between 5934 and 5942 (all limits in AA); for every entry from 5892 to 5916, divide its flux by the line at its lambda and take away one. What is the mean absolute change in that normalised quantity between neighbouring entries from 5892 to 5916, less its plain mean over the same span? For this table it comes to 0.11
